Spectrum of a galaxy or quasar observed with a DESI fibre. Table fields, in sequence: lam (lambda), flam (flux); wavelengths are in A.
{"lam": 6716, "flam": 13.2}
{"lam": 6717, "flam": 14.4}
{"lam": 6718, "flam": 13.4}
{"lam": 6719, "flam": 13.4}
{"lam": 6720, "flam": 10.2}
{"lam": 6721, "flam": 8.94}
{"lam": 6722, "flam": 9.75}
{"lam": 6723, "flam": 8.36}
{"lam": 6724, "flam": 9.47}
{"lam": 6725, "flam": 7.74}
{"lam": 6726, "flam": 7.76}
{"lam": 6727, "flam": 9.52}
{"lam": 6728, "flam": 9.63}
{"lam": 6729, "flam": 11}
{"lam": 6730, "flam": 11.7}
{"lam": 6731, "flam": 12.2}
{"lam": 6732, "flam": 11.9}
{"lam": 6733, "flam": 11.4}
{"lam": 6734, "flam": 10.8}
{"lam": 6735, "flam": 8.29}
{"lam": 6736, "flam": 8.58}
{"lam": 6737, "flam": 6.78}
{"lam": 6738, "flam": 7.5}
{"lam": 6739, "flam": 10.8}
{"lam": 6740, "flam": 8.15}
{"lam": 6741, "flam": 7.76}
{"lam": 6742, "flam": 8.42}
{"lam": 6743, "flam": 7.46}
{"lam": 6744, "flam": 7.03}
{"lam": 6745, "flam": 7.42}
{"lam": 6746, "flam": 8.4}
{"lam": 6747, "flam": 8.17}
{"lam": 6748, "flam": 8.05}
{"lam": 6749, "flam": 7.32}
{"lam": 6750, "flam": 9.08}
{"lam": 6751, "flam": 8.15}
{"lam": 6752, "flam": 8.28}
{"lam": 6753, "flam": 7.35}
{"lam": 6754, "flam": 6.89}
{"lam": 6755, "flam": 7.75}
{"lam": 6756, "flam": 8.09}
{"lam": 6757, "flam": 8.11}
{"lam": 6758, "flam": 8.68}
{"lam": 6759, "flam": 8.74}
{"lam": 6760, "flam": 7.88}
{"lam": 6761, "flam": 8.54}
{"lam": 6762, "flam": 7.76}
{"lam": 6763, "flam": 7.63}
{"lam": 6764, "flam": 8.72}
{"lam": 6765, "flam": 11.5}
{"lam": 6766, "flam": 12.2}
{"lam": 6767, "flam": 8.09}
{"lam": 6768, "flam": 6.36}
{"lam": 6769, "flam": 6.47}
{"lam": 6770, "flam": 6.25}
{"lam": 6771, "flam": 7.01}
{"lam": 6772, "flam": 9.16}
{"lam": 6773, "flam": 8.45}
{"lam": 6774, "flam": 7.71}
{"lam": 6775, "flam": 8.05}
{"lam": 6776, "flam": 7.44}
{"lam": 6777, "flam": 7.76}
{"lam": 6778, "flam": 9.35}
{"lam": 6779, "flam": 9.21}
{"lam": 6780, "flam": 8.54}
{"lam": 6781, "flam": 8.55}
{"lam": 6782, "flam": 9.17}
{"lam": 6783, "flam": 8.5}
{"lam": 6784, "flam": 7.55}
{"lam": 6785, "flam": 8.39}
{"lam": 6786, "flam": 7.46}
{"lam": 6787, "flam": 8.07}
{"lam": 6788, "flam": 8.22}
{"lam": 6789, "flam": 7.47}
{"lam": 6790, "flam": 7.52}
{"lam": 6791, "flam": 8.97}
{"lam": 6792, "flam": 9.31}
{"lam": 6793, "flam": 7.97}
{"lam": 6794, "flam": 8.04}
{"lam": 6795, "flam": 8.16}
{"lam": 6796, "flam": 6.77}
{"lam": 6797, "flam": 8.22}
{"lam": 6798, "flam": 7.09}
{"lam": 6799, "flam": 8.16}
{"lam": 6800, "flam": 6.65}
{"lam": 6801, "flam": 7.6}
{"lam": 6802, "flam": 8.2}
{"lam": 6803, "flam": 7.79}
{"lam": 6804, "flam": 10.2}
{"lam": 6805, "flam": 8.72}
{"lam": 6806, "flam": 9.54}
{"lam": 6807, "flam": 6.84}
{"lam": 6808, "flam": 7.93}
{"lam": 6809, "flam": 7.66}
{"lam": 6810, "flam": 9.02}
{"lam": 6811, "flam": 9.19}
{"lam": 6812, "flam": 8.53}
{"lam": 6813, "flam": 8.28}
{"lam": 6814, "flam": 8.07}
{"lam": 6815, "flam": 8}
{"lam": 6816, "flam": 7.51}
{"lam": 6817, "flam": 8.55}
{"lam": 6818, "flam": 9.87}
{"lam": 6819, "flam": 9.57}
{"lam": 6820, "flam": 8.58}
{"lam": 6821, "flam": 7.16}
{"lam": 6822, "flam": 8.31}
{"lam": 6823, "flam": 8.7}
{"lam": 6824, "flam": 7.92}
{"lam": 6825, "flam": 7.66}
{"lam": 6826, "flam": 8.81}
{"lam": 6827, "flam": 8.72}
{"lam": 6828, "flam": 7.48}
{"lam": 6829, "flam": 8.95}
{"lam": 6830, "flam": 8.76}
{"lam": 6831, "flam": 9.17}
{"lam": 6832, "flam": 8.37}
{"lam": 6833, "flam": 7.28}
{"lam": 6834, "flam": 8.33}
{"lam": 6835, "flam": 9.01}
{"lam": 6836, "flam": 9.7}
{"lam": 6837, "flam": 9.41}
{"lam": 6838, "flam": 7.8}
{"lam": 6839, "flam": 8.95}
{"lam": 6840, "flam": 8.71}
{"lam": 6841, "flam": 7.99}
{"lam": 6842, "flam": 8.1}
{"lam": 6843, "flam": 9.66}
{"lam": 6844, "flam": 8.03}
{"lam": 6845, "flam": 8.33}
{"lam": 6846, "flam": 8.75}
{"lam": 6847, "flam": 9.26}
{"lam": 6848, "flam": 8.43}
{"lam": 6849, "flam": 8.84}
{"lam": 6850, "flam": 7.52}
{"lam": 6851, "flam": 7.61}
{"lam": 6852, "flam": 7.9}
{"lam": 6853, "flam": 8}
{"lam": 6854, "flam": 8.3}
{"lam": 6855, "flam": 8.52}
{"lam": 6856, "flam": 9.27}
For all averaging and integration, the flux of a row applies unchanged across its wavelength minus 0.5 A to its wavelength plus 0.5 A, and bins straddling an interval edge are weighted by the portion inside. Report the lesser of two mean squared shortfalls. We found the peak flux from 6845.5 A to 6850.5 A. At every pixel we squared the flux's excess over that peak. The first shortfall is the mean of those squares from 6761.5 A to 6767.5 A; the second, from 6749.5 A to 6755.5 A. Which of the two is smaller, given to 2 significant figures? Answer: 2.3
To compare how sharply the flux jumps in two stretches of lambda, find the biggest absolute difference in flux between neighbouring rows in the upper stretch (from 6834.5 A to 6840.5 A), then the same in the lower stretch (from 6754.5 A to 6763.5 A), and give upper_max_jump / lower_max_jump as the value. 1.9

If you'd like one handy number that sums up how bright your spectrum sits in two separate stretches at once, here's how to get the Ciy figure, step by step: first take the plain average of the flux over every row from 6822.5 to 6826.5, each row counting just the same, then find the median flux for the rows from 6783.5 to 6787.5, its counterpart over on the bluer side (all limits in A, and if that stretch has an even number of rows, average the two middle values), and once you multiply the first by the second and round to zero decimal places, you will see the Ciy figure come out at 65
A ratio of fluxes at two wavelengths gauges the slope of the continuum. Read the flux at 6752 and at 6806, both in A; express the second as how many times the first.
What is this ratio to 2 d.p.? 1.15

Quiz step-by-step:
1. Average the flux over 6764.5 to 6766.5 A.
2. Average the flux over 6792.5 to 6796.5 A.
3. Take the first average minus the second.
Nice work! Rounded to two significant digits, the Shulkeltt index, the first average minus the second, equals 4.1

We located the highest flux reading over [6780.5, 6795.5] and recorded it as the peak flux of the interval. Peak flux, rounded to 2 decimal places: 9.31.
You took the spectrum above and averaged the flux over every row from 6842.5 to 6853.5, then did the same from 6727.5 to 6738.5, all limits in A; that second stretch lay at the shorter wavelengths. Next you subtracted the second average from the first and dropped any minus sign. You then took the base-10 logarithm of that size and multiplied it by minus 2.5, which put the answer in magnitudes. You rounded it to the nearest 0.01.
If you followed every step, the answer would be -0.50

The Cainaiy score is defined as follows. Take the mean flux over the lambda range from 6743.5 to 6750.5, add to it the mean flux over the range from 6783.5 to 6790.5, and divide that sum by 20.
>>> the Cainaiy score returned 0.79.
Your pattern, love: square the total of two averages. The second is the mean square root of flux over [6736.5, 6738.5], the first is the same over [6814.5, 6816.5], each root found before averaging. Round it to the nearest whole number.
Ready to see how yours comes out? 30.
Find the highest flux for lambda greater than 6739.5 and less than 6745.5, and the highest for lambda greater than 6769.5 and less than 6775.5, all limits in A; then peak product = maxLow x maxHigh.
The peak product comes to 77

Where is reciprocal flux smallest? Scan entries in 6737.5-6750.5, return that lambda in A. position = 6739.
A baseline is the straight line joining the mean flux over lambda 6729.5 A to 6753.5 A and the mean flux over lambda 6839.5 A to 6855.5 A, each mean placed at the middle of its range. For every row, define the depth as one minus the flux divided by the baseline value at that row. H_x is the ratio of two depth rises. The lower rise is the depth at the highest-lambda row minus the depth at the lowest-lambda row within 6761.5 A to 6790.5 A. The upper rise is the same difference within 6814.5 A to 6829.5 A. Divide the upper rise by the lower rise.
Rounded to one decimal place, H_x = -7.2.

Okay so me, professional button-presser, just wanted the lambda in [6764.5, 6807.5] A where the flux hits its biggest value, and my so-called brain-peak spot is 6766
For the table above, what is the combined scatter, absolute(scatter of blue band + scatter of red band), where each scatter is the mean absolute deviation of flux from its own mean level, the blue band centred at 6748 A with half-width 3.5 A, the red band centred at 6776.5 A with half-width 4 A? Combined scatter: 1.0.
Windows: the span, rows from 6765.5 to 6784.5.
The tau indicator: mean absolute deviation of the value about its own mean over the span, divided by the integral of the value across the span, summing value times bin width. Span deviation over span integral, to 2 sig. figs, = 0.0063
